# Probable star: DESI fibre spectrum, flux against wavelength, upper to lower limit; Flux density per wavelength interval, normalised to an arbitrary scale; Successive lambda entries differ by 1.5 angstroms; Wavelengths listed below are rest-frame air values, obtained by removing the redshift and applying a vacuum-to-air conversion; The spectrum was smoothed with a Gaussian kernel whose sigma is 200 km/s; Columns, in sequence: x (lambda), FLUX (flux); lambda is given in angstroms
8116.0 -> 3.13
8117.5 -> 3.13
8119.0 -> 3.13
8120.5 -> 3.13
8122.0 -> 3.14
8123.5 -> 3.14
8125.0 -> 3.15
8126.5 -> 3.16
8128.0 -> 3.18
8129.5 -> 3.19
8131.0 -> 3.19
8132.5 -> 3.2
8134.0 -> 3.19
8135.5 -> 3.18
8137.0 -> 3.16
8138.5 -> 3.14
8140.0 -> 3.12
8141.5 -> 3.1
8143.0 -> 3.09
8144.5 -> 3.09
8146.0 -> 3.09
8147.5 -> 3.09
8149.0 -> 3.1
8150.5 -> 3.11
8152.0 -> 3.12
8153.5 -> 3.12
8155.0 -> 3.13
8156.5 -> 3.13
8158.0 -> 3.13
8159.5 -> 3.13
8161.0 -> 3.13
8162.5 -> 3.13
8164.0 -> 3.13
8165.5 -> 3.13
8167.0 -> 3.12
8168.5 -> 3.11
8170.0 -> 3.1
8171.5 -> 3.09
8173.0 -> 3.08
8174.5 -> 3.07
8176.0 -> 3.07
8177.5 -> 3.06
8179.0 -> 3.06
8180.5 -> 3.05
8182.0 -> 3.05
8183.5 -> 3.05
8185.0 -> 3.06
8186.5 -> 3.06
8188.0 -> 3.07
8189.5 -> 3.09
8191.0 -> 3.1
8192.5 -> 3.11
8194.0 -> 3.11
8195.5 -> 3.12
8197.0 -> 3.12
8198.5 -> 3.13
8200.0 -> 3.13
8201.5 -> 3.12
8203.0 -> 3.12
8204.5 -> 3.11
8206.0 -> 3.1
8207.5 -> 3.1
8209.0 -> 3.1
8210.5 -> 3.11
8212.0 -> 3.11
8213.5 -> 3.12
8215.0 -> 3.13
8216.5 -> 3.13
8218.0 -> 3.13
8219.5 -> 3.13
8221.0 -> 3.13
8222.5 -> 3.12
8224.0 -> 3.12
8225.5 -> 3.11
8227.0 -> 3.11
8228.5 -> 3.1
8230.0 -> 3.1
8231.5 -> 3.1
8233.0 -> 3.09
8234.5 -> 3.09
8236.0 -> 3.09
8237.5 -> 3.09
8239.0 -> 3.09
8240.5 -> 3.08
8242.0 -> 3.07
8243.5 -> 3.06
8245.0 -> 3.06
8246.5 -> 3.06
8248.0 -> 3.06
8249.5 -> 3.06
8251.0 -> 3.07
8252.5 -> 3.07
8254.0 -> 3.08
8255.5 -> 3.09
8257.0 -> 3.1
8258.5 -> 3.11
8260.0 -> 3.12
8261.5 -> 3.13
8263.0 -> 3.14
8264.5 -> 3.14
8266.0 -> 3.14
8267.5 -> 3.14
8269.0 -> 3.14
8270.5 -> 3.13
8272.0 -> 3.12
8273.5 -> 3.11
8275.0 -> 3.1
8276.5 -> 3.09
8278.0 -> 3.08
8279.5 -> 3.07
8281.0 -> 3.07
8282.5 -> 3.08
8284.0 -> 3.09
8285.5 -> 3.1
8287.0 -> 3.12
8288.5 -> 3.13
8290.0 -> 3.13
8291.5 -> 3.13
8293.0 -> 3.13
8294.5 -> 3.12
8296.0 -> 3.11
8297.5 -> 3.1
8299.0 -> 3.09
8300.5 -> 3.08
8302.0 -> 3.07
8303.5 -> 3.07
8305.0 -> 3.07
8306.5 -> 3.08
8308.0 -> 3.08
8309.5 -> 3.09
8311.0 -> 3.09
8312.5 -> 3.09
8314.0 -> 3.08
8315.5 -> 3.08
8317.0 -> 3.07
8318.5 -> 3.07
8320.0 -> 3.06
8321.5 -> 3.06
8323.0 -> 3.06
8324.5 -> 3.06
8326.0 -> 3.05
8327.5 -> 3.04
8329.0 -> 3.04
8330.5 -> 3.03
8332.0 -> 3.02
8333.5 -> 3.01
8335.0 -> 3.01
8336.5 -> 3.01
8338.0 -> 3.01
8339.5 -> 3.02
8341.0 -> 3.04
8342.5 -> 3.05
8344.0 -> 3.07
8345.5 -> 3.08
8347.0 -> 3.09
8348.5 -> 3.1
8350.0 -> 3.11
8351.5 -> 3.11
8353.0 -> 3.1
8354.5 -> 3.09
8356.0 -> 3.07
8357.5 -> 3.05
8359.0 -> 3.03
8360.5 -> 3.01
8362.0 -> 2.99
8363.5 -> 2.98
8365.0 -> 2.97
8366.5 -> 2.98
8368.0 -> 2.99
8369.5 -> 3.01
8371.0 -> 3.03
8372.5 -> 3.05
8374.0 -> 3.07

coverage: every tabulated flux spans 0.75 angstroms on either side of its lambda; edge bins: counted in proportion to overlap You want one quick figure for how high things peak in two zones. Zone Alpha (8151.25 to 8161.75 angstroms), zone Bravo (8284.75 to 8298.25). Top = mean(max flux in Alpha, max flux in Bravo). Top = 3.13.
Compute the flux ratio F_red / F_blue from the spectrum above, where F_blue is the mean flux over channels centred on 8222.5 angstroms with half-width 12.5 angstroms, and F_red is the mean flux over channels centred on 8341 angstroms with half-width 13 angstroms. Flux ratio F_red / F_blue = 0.98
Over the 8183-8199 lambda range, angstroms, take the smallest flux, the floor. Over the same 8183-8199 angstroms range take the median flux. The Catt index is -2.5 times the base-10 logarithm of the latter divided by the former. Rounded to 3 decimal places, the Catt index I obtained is -0.018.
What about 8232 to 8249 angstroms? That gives -0.007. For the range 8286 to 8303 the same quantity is -0.018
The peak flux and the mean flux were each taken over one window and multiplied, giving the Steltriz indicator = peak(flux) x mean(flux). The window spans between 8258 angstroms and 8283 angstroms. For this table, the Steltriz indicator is 9.8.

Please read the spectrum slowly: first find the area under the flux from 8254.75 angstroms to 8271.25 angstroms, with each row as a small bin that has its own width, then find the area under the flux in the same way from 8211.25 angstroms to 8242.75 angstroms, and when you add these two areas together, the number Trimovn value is 149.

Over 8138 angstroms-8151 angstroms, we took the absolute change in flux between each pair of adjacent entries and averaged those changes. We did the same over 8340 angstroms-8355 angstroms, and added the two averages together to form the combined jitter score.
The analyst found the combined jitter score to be 0.019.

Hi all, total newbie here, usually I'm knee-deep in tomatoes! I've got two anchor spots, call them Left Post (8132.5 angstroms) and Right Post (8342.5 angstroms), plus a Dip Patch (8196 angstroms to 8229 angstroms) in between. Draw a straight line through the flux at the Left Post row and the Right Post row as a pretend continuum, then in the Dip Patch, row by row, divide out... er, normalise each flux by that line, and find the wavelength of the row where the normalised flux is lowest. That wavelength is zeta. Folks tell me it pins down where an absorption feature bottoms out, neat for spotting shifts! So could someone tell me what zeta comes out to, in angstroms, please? 8206.0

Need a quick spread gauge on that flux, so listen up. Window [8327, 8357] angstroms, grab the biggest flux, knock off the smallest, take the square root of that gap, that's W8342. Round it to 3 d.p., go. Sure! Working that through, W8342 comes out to 0.316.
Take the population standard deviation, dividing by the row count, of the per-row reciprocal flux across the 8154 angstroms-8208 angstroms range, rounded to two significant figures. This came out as 0.0029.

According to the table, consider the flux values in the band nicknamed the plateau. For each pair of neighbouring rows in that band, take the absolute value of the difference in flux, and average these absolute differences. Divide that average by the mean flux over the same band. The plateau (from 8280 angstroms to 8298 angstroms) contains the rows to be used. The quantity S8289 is 0.0026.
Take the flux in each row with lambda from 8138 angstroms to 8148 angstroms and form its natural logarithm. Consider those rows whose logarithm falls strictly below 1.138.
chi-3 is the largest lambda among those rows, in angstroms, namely 8147.5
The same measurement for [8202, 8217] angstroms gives 8213.5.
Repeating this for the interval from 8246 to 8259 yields 8258.5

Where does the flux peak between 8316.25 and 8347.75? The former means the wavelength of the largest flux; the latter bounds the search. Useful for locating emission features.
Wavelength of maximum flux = 8347.0 angstroms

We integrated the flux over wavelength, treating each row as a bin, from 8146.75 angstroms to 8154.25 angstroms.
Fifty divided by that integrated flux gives 2.15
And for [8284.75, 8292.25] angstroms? 2.14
